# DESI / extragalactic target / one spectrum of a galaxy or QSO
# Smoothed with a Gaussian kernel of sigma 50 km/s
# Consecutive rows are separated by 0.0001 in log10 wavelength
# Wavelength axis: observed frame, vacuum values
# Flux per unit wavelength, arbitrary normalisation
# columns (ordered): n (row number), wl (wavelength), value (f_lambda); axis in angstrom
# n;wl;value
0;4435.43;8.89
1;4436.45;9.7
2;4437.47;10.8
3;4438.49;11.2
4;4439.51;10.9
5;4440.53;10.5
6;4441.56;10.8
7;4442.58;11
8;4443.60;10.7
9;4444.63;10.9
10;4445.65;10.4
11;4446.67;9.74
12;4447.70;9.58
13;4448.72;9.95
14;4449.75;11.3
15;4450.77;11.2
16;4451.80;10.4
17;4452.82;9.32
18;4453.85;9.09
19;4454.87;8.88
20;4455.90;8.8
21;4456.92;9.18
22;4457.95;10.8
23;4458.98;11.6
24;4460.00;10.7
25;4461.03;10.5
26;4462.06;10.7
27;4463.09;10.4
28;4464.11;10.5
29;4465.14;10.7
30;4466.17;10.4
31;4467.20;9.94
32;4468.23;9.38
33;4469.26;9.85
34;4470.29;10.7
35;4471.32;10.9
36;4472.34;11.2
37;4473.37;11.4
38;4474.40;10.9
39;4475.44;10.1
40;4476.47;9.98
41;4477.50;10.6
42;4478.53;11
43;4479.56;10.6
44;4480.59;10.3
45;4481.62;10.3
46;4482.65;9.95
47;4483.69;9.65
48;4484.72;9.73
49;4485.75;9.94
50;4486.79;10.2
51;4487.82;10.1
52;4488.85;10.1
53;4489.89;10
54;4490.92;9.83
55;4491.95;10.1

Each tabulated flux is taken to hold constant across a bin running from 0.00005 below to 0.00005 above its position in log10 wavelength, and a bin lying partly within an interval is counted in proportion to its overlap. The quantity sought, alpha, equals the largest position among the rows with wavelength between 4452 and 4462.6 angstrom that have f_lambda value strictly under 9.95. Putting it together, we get 4456.92 angstrom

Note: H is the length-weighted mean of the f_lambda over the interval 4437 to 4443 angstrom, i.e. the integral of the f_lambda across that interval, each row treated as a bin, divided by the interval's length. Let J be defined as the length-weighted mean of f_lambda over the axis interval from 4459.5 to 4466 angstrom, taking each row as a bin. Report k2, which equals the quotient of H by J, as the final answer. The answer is 1.03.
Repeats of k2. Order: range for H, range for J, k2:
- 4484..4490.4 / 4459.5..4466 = 0.95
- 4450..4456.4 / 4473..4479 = 0.91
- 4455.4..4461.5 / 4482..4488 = 1.04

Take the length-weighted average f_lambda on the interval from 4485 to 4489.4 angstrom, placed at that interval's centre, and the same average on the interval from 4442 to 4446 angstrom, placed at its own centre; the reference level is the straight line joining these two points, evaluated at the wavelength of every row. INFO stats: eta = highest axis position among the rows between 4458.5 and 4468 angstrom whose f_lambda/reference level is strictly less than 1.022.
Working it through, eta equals 4467.20 angstrom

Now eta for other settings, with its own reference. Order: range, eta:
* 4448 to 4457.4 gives 4456.92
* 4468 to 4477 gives 4476.47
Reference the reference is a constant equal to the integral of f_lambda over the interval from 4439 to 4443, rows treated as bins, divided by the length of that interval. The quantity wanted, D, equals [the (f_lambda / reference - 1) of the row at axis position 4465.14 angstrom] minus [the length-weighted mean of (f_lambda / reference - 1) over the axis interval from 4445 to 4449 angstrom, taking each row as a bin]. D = 0.07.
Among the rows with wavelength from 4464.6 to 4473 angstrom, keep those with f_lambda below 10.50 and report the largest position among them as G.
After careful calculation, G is 4469.26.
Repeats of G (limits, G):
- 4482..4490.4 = 4489.89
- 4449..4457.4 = 4456.92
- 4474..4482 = 4481.62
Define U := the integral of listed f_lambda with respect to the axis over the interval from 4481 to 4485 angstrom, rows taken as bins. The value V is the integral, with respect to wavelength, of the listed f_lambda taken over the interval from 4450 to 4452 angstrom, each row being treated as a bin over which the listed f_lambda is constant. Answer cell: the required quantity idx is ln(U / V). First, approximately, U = 40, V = 22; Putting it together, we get 0.6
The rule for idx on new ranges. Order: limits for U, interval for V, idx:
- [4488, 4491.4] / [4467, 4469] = 0.6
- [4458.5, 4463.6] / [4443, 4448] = 0.1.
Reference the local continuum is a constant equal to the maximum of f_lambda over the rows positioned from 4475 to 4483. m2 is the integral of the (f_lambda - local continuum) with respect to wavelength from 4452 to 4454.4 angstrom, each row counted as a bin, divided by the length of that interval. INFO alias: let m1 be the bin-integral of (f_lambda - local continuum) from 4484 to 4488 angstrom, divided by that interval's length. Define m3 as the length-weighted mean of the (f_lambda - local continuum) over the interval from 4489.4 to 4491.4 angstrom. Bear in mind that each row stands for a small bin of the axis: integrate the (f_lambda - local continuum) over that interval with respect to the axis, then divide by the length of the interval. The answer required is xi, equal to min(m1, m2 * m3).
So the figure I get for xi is -1.03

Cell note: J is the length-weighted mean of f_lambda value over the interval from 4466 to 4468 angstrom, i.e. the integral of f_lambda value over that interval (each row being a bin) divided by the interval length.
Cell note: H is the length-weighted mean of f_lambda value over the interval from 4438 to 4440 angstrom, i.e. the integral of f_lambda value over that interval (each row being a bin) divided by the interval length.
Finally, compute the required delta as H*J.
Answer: 111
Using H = 11.1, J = 10.00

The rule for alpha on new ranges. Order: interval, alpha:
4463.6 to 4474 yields 4469.26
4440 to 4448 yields 4447.70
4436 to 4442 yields 4436.45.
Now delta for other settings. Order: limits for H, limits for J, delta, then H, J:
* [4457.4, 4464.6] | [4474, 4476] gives 112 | 10.7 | 10.42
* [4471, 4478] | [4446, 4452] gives 111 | 10.7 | 10.35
